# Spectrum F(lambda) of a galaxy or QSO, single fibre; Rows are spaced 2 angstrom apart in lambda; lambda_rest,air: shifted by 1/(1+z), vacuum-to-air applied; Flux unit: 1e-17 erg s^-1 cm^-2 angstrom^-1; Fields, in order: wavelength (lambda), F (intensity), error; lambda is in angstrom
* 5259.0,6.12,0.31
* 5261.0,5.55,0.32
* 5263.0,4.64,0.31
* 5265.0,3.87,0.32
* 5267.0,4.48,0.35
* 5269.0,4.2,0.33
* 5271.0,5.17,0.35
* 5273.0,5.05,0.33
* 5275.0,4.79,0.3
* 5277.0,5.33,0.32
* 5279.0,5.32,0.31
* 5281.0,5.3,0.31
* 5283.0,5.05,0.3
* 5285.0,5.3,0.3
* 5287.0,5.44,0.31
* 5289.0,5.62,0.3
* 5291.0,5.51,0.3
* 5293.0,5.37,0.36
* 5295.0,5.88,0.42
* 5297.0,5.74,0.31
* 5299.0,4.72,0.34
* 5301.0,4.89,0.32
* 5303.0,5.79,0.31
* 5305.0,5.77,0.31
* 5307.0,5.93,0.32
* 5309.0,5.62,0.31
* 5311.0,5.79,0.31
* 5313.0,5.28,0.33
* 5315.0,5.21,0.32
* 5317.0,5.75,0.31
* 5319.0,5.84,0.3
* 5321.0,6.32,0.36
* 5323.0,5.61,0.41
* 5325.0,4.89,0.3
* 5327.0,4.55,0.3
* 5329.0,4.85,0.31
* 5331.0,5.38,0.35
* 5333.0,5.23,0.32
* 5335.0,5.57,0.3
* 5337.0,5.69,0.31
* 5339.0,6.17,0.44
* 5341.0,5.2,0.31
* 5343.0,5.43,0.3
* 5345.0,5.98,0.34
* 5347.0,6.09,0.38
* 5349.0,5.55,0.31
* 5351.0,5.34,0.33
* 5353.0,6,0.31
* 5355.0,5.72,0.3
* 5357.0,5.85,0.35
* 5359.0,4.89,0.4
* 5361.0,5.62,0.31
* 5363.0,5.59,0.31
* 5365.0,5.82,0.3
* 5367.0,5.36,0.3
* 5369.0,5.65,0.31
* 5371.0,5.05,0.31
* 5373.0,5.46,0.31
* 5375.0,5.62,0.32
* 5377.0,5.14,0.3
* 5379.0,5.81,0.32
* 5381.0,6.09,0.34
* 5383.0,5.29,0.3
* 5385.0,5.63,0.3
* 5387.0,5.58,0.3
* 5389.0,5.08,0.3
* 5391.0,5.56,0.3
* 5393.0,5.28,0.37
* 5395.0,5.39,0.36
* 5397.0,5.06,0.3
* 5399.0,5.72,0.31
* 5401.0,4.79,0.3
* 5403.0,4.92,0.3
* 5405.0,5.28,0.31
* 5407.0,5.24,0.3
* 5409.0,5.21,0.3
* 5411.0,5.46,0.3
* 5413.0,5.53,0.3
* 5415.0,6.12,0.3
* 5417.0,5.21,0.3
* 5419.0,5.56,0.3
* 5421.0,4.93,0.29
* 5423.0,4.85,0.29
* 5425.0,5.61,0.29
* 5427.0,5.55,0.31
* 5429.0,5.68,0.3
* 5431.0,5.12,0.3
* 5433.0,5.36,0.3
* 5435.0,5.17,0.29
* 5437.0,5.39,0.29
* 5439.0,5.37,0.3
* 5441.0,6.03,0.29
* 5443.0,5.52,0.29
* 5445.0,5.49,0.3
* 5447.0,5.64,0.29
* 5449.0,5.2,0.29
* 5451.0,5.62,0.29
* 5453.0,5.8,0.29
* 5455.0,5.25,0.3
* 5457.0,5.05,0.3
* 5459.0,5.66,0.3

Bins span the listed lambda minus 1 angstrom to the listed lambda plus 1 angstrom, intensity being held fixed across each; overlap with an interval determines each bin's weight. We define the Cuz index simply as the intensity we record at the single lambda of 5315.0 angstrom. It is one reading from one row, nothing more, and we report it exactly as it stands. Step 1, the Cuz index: 5.21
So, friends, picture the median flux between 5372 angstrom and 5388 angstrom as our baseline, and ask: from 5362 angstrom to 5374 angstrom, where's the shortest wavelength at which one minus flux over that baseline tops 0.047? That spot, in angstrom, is 5371.0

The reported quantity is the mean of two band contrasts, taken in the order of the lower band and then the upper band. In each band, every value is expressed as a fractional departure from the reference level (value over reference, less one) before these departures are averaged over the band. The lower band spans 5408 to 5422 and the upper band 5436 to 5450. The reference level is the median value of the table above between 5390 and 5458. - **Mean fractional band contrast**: 0.018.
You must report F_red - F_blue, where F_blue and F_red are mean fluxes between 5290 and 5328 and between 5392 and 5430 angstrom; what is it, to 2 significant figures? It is -0.16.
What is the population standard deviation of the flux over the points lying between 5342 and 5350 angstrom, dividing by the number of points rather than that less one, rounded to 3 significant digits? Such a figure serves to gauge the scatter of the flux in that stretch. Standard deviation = 0.279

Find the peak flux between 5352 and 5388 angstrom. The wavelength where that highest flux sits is 5381.0 angstrom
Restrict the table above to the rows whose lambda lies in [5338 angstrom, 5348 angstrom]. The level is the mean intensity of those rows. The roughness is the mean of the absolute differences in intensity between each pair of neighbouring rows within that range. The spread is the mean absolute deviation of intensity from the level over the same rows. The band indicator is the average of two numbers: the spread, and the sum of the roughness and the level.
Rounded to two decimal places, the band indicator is 3.30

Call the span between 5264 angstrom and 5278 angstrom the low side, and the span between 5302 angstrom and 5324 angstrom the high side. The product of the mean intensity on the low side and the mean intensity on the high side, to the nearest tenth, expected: 26.9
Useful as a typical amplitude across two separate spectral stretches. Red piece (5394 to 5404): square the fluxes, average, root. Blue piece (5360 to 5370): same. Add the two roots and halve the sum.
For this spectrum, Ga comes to 5.40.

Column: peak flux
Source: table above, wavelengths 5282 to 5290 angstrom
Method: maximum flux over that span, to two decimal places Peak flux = 5.62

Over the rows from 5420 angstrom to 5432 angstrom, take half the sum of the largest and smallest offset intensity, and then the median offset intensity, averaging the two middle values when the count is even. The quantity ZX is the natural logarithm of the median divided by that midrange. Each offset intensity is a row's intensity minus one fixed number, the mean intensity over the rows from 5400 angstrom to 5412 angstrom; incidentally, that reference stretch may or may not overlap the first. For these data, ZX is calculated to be 0.5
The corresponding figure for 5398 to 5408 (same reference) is -0.2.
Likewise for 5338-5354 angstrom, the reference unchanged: 0.1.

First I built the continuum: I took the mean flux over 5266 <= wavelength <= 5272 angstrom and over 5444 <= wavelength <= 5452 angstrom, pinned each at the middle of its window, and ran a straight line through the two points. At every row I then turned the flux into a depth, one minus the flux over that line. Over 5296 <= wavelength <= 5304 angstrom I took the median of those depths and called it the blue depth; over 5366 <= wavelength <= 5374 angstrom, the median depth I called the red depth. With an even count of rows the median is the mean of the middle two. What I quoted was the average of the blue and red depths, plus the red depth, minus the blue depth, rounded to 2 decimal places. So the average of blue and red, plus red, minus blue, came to -0.03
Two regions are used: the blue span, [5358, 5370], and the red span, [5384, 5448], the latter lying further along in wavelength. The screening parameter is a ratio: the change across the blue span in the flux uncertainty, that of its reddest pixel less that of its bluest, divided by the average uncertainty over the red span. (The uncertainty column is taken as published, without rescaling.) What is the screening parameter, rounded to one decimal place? -0.3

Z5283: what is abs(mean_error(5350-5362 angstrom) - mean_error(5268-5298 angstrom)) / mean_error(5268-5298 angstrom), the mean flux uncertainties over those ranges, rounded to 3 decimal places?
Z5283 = 0.031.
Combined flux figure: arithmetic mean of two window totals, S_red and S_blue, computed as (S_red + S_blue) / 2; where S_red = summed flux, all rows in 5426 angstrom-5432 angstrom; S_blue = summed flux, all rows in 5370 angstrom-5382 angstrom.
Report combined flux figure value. 25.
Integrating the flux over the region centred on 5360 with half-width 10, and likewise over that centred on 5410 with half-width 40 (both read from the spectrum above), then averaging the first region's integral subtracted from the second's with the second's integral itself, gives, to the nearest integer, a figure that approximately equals 376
